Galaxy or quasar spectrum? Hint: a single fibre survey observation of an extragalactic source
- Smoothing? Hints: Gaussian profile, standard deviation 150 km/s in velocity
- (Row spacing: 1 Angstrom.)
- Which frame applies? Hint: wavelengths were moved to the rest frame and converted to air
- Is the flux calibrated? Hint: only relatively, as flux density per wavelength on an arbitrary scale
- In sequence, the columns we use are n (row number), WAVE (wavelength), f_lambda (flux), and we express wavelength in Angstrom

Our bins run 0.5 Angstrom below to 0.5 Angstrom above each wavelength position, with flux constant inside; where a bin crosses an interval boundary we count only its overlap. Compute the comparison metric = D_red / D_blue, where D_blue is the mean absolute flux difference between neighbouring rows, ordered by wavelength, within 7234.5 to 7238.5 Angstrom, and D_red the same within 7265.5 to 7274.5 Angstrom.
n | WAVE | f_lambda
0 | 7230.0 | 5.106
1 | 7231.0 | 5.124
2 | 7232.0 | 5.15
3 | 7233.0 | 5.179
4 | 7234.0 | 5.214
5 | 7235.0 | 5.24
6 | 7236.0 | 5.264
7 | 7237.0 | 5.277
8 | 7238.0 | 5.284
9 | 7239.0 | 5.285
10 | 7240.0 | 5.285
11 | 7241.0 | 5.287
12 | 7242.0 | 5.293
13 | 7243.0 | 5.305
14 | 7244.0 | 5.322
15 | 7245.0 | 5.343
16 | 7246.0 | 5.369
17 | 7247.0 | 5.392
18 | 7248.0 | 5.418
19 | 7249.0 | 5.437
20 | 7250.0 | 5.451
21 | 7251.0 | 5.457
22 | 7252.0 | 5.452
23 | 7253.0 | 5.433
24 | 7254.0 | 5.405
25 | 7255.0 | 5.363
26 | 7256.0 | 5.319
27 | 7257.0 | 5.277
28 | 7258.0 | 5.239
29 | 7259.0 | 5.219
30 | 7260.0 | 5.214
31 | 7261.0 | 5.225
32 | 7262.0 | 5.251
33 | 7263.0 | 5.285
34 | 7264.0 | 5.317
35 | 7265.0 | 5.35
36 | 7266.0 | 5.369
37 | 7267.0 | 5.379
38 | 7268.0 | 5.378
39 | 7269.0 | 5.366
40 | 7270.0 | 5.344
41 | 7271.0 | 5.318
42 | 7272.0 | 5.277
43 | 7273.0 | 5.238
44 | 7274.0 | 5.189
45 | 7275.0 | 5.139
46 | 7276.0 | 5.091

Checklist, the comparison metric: 1.70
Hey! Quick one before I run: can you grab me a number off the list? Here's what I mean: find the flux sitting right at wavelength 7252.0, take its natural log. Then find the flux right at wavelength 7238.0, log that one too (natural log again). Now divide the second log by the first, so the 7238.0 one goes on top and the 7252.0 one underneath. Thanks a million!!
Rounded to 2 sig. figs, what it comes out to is 0.98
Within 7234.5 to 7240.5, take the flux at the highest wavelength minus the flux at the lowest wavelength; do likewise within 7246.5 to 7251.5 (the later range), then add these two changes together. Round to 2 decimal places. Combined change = 0.11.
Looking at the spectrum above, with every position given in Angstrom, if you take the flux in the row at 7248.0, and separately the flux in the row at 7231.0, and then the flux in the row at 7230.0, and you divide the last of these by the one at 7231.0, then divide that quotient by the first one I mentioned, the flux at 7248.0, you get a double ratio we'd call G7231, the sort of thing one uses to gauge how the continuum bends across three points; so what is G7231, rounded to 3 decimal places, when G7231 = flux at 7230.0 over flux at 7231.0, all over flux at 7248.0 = 0.184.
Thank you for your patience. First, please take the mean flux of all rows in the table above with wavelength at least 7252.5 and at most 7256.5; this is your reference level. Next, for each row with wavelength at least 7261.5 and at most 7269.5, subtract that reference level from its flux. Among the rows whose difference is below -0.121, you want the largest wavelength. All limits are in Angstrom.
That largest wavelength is 7262.0 Angstrom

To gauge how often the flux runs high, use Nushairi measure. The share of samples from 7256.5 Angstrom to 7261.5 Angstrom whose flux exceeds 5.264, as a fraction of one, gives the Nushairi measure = 0.2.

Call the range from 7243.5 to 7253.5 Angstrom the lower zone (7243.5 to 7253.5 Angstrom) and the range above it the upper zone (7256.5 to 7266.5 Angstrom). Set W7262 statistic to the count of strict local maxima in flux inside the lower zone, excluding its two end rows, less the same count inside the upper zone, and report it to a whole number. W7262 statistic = 1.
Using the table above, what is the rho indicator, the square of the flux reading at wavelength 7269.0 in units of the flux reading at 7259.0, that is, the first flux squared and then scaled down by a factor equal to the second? 5.52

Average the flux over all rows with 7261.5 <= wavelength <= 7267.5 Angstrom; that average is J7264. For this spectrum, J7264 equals 5.33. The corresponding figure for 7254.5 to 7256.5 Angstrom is 5.34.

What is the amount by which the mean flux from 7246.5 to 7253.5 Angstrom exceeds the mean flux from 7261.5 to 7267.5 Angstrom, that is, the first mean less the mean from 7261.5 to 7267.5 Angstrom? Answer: 0.11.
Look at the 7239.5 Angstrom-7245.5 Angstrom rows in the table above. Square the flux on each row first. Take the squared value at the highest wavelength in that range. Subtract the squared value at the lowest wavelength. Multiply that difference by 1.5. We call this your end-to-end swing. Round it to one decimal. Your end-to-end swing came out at 0.9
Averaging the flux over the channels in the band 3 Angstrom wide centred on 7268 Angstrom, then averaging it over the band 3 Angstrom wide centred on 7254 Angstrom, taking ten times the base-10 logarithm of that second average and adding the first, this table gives 12.70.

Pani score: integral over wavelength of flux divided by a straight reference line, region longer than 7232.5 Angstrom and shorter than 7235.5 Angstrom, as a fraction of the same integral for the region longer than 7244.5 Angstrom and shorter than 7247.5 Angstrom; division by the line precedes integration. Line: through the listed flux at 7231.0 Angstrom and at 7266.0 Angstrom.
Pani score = 0.99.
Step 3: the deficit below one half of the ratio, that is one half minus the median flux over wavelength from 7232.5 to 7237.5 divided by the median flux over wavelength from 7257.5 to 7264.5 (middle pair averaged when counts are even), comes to -0.500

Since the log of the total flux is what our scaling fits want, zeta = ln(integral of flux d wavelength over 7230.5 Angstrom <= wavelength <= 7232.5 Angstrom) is 2.3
